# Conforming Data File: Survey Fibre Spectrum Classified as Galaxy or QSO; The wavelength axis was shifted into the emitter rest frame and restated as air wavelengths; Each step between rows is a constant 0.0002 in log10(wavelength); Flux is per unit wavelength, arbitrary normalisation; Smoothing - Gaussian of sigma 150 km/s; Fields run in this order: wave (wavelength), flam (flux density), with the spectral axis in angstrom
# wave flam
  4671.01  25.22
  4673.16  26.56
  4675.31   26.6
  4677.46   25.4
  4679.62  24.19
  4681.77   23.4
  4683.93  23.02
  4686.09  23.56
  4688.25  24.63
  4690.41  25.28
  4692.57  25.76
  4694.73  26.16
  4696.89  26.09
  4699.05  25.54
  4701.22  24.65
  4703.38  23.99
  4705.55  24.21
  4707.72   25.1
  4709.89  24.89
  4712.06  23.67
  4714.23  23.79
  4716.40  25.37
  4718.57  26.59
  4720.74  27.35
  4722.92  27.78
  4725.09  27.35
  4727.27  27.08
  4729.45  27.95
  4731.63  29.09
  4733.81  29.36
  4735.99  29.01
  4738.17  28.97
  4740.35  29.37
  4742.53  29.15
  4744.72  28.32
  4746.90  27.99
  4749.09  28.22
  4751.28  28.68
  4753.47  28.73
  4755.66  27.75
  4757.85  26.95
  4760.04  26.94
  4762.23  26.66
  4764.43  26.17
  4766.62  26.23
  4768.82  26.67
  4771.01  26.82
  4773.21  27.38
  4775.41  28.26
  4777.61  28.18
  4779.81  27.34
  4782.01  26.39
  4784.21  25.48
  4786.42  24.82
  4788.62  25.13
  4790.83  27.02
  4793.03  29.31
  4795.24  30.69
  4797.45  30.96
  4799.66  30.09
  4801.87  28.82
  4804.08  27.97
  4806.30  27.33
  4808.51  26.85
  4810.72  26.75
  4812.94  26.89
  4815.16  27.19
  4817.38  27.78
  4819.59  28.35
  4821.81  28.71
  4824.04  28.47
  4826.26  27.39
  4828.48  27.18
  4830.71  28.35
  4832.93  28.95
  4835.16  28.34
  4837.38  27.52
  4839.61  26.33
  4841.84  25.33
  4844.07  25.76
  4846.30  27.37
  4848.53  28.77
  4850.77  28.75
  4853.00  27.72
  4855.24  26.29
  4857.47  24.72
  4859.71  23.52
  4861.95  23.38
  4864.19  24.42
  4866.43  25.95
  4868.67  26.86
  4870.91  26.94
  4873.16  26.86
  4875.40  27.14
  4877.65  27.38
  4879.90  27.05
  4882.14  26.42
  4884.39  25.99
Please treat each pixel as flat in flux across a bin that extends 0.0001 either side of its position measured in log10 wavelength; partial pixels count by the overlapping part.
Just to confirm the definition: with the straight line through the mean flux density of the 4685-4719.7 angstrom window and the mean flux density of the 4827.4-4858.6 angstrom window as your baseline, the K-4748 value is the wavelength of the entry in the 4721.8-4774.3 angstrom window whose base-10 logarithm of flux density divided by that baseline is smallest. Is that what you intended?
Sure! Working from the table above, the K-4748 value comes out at 4764.43 angstrom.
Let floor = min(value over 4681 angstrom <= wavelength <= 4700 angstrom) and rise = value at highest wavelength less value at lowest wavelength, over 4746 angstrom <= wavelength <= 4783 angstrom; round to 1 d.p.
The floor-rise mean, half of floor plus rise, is 10.7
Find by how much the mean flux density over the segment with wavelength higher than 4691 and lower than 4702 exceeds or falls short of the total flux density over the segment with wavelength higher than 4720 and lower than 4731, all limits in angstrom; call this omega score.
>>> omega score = -112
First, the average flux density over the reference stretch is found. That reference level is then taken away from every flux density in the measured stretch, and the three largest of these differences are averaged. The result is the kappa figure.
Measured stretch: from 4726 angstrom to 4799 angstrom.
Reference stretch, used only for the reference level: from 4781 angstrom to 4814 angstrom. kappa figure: 2.7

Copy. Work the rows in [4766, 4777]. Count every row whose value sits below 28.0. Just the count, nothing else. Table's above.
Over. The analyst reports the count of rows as 4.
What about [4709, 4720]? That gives 5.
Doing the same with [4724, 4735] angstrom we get 3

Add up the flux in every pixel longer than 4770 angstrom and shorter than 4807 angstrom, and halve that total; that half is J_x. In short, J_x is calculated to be 236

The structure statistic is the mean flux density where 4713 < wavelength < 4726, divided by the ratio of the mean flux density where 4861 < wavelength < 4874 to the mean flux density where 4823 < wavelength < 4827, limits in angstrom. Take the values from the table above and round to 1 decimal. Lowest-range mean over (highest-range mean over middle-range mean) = 28.6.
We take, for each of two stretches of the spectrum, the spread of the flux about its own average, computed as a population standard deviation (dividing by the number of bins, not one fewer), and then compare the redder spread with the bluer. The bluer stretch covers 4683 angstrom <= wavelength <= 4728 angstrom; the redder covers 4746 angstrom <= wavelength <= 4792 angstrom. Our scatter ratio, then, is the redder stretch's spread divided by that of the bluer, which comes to 0.80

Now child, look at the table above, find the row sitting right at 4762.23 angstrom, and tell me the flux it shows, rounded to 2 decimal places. 26.66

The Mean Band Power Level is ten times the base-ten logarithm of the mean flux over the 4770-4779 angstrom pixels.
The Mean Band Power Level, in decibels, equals 14.4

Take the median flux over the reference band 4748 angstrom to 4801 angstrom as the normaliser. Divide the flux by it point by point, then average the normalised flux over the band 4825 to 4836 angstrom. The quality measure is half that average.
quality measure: 0.516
